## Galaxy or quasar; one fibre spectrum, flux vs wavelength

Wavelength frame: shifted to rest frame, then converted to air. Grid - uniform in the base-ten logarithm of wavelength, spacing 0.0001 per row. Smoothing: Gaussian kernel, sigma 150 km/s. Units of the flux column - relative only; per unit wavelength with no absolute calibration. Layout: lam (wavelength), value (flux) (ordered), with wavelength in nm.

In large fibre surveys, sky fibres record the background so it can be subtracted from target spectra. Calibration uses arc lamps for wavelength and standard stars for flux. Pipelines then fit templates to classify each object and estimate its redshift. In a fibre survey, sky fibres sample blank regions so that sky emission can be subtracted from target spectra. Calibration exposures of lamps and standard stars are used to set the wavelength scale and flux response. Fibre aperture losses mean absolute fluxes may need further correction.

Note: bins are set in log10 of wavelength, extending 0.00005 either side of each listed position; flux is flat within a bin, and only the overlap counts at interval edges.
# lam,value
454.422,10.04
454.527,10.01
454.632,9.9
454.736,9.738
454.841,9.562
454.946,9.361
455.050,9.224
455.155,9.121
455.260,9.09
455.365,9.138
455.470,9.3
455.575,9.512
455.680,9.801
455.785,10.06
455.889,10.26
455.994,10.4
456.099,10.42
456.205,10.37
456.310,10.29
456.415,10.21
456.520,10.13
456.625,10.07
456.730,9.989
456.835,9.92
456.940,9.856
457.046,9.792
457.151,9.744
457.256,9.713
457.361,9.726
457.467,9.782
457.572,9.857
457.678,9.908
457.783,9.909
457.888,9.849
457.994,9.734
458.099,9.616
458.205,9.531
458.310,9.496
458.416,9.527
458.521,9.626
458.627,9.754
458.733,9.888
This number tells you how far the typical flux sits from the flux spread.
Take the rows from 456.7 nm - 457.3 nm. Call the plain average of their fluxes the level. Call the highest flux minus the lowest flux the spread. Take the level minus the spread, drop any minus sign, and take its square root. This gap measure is 3.092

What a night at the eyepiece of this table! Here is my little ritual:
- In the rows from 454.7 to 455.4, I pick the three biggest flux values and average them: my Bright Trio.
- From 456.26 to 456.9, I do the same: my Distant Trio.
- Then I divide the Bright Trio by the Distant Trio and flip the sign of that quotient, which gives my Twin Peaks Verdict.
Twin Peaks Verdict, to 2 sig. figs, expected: -0.94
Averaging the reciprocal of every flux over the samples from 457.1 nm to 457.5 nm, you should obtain 0.103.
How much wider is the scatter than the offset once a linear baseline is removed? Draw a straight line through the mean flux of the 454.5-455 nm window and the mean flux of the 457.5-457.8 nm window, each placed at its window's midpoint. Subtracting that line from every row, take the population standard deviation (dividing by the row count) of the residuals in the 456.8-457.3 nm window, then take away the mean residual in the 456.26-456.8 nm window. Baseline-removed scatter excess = -0.23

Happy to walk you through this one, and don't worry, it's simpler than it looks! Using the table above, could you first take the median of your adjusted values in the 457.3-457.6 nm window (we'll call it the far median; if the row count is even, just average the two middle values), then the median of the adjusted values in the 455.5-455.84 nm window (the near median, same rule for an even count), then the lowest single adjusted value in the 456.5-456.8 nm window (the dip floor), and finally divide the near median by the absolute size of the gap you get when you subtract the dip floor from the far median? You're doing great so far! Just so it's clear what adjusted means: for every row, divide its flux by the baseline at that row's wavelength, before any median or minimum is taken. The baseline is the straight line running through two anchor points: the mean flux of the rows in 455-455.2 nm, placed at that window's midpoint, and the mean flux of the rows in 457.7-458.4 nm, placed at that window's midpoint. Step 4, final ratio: 29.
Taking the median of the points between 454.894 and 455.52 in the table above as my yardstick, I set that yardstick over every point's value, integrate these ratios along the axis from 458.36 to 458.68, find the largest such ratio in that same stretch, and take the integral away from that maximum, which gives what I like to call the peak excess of 0.66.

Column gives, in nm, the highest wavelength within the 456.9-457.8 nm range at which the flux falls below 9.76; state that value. 457.361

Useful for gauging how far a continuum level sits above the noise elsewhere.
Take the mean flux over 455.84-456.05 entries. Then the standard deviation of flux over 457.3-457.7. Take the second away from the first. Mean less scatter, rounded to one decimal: 10.3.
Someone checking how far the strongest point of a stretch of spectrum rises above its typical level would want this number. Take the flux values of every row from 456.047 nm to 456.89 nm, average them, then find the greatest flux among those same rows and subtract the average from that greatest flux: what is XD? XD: 0.25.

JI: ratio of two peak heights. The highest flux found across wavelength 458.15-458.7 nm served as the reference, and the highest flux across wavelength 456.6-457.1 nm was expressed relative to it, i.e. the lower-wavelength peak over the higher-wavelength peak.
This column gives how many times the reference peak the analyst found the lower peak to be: 1.03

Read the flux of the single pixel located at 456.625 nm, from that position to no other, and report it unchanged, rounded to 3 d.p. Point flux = 10.070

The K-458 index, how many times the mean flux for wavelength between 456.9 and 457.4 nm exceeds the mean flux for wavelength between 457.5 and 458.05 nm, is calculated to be 0.99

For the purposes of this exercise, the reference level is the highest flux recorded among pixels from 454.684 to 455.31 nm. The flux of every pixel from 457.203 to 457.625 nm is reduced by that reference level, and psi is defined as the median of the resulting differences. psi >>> 0.02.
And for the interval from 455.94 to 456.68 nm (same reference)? 0.55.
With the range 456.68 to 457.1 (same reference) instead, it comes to 0.15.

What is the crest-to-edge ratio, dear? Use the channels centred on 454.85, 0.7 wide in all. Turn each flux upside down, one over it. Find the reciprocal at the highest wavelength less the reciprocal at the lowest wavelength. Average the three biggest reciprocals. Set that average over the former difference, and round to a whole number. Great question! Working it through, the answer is 11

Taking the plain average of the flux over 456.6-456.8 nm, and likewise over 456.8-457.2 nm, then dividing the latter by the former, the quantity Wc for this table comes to 0.98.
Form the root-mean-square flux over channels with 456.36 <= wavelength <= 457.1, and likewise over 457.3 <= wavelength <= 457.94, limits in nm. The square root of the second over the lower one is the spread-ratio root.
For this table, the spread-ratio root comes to 0.99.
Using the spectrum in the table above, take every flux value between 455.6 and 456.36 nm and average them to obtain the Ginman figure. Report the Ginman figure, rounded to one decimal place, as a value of 10.2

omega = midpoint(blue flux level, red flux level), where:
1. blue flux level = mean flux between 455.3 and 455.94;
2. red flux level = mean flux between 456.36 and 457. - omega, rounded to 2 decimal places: 9.85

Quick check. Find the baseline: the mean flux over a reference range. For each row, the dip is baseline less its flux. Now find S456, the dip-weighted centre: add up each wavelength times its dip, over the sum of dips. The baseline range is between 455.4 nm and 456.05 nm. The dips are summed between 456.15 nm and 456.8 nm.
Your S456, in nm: 456.39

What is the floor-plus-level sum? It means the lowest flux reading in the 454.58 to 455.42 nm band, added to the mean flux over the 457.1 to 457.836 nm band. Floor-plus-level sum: 18.90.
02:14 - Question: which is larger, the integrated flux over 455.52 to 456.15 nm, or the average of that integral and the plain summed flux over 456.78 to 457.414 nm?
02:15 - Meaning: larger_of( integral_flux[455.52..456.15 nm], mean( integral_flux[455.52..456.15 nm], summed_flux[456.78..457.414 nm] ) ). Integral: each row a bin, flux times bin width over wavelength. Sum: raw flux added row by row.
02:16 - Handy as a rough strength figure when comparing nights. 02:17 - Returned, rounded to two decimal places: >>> 32.55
